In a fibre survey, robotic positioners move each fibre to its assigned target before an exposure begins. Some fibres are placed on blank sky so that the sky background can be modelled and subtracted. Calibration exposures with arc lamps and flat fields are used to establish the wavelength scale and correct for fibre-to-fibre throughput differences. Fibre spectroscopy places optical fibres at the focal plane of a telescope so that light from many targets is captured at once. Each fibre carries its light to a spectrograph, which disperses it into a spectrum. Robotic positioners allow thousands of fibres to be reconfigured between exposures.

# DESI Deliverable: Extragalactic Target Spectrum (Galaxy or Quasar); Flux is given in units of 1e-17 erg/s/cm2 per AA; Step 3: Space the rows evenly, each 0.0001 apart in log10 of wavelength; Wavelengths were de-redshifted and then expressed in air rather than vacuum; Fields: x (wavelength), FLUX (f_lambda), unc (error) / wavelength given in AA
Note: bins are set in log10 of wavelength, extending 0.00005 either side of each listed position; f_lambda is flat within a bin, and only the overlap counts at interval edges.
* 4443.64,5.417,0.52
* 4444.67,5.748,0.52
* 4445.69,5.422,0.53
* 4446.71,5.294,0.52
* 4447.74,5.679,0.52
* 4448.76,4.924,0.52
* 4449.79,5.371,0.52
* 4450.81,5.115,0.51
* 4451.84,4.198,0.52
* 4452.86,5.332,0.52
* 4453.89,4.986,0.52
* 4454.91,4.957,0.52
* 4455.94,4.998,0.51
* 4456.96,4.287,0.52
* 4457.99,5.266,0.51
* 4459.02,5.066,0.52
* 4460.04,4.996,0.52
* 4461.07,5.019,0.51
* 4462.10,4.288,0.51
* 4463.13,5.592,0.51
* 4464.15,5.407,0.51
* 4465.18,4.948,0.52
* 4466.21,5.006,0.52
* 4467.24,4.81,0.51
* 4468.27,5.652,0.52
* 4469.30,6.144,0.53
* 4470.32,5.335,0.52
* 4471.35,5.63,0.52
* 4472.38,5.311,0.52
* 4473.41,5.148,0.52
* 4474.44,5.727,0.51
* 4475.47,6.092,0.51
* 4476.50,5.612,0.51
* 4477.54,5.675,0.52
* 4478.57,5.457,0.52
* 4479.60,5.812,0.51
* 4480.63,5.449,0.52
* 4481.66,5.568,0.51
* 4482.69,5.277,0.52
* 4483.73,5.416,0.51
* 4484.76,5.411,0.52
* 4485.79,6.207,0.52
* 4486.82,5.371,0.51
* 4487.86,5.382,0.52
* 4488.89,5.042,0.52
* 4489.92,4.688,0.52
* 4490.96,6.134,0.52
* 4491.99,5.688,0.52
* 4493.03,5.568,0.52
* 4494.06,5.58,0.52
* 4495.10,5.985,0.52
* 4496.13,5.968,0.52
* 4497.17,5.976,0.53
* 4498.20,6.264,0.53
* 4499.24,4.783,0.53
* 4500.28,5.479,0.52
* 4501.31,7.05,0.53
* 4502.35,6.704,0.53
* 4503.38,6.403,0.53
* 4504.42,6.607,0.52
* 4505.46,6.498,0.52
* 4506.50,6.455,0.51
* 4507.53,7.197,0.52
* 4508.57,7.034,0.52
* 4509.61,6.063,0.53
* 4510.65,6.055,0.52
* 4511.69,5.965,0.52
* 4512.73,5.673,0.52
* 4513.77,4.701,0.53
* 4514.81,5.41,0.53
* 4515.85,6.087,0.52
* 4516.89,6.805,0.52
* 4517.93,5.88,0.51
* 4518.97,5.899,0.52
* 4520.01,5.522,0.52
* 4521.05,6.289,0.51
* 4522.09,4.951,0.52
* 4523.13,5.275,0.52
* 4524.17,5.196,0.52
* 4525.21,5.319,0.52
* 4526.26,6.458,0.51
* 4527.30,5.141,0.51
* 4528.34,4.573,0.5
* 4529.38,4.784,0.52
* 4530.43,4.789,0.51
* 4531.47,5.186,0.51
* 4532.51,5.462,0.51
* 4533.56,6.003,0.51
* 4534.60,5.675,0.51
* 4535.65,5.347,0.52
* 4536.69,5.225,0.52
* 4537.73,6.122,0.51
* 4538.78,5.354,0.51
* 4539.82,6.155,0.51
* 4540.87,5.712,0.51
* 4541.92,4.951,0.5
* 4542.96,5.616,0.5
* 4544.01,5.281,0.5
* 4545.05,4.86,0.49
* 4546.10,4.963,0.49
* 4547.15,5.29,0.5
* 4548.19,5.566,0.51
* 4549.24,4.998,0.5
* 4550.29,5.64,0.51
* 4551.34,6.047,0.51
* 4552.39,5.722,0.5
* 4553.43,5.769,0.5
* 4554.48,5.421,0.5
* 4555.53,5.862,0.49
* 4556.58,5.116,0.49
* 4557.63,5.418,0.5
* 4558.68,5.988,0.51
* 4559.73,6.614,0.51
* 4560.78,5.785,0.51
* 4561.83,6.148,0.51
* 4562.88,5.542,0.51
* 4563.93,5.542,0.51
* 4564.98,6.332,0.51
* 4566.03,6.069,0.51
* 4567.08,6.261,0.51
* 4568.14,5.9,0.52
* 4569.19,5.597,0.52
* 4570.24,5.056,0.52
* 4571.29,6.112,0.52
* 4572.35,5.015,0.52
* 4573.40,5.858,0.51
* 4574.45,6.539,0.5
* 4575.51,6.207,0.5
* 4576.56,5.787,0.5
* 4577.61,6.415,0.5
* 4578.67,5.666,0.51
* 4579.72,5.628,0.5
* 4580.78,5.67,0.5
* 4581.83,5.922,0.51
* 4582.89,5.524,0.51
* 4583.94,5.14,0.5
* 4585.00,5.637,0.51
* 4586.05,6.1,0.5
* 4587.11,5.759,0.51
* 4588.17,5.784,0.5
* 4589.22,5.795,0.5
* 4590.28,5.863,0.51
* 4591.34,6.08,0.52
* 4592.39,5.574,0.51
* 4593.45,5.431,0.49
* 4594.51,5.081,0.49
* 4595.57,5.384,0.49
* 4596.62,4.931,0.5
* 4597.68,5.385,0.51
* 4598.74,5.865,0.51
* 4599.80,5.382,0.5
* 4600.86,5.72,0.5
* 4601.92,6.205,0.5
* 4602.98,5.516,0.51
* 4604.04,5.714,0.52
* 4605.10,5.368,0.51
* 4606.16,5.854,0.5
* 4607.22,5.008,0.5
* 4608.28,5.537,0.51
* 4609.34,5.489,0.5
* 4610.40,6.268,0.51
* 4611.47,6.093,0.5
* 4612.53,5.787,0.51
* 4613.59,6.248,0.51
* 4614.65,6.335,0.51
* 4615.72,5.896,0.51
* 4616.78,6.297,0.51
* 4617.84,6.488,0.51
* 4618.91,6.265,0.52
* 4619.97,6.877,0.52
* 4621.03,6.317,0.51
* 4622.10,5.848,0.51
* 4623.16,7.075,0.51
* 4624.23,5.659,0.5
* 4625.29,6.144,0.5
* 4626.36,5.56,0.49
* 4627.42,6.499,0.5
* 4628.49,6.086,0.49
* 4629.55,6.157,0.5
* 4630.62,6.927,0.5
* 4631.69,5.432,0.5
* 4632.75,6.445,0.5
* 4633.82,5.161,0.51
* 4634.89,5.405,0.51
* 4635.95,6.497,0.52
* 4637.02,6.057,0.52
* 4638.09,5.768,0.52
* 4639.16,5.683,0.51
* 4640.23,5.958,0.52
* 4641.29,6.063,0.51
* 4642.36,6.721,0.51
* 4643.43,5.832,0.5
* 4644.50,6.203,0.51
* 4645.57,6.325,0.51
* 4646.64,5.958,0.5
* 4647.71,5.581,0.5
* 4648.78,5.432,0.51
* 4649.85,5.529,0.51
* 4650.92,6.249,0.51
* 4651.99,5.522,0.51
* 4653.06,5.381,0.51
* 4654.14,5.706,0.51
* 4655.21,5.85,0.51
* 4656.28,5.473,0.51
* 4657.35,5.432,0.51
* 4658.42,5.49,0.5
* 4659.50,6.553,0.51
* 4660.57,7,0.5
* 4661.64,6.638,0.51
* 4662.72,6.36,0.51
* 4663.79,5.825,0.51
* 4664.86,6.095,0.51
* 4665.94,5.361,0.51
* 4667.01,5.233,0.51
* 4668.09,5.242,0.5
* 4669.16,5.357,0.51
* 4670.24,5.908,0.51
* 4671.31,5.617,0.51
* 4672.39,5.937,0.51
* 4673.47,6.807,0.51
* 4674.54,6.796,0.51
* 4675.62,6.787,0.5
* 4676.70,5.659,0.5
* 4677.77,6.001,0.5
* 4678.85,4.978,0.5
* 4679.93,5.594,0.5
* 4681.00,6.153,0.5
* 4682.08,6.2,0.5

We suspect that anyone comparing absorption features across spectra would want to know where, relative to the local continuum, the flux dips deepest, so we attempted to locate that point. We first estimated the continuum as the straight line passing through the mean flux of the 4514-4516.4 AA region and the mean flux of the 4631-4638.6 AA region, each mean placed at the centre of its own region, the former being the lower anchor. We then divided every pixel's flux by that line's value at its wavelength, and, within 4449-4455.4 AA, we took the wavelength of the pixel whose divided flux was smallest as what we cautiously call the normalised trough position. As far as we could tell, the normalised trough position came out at 4451.84 AA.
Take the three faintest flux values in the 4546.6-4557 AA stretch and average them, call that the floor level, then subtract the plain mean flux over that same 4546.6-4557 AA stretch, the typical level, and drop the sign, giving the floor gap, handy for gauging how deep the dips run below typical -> 0.41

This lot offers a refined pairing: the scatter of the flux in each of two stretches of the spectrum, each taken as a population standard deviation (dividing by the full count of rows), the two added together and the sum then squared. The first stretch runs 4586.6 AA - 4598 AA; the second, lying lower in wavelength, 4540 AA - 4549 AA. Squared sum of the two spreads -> 0.4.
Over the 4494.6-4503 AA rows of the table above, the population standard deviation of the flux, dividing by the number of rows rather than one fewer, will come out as 0.65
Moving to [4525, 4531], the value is 0.62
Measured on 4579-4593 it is 0.24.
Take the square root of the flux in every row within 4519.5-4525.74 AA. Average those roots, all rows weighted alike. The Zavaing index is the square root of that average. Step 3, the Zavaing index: 1.53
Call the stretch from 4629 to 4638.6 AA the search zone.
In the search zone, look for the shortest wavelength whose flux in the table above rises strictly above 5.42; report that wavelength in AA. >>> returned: 4629.55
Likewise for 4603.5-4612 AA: 4604.04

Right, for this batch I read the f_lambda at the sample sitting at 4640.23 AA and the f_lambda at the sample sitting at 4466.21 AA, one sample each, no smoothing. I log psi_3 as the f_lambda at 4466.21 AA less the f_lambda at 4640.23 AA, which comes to -1.0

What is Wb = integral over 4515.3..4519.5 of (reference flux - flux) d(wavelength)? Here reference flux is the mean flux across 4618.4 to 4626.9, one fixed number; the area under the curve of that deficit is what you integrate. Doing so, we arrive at 0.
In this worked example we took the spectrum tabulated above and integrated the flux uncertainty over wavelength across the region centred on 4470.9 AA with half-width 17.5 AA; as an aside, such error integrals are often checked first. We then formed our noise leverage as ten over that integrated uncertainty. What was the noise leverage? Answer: 0.55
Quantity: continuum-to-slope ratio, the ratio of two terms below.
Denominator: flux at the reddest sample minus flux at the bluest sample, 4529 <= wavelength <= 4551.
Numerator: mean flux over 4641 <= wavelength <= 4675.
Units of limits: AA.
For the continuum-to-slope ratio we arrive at 7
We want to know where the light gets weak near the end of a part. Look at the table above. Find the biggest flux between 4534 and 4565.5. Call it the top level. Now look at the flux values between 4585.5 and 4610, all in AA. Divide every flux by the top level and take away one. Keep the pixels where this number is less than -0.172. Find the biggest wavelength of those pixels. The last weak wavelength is 4607.22 AA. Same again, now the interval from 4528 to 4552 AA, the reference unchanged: 4549.24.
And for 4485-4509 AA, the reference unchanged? 4499.24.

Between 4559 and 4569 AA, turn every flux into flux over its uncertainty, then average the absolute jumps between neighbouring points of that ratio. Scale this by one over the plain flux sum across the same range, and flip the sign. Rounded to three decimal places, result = -0.016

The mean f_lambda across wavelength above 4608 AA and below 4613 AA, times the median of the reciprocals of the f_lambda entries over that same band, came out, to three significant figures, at 1.01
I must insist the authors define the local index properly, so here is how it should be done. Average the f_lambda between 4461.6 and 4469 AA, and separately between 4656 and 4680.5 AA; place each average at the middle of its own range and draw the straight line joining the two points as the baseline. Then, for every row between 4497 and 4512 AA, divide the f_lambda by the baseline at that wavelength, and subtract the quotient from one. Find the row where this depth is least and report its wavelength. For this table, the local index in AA 4507.53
